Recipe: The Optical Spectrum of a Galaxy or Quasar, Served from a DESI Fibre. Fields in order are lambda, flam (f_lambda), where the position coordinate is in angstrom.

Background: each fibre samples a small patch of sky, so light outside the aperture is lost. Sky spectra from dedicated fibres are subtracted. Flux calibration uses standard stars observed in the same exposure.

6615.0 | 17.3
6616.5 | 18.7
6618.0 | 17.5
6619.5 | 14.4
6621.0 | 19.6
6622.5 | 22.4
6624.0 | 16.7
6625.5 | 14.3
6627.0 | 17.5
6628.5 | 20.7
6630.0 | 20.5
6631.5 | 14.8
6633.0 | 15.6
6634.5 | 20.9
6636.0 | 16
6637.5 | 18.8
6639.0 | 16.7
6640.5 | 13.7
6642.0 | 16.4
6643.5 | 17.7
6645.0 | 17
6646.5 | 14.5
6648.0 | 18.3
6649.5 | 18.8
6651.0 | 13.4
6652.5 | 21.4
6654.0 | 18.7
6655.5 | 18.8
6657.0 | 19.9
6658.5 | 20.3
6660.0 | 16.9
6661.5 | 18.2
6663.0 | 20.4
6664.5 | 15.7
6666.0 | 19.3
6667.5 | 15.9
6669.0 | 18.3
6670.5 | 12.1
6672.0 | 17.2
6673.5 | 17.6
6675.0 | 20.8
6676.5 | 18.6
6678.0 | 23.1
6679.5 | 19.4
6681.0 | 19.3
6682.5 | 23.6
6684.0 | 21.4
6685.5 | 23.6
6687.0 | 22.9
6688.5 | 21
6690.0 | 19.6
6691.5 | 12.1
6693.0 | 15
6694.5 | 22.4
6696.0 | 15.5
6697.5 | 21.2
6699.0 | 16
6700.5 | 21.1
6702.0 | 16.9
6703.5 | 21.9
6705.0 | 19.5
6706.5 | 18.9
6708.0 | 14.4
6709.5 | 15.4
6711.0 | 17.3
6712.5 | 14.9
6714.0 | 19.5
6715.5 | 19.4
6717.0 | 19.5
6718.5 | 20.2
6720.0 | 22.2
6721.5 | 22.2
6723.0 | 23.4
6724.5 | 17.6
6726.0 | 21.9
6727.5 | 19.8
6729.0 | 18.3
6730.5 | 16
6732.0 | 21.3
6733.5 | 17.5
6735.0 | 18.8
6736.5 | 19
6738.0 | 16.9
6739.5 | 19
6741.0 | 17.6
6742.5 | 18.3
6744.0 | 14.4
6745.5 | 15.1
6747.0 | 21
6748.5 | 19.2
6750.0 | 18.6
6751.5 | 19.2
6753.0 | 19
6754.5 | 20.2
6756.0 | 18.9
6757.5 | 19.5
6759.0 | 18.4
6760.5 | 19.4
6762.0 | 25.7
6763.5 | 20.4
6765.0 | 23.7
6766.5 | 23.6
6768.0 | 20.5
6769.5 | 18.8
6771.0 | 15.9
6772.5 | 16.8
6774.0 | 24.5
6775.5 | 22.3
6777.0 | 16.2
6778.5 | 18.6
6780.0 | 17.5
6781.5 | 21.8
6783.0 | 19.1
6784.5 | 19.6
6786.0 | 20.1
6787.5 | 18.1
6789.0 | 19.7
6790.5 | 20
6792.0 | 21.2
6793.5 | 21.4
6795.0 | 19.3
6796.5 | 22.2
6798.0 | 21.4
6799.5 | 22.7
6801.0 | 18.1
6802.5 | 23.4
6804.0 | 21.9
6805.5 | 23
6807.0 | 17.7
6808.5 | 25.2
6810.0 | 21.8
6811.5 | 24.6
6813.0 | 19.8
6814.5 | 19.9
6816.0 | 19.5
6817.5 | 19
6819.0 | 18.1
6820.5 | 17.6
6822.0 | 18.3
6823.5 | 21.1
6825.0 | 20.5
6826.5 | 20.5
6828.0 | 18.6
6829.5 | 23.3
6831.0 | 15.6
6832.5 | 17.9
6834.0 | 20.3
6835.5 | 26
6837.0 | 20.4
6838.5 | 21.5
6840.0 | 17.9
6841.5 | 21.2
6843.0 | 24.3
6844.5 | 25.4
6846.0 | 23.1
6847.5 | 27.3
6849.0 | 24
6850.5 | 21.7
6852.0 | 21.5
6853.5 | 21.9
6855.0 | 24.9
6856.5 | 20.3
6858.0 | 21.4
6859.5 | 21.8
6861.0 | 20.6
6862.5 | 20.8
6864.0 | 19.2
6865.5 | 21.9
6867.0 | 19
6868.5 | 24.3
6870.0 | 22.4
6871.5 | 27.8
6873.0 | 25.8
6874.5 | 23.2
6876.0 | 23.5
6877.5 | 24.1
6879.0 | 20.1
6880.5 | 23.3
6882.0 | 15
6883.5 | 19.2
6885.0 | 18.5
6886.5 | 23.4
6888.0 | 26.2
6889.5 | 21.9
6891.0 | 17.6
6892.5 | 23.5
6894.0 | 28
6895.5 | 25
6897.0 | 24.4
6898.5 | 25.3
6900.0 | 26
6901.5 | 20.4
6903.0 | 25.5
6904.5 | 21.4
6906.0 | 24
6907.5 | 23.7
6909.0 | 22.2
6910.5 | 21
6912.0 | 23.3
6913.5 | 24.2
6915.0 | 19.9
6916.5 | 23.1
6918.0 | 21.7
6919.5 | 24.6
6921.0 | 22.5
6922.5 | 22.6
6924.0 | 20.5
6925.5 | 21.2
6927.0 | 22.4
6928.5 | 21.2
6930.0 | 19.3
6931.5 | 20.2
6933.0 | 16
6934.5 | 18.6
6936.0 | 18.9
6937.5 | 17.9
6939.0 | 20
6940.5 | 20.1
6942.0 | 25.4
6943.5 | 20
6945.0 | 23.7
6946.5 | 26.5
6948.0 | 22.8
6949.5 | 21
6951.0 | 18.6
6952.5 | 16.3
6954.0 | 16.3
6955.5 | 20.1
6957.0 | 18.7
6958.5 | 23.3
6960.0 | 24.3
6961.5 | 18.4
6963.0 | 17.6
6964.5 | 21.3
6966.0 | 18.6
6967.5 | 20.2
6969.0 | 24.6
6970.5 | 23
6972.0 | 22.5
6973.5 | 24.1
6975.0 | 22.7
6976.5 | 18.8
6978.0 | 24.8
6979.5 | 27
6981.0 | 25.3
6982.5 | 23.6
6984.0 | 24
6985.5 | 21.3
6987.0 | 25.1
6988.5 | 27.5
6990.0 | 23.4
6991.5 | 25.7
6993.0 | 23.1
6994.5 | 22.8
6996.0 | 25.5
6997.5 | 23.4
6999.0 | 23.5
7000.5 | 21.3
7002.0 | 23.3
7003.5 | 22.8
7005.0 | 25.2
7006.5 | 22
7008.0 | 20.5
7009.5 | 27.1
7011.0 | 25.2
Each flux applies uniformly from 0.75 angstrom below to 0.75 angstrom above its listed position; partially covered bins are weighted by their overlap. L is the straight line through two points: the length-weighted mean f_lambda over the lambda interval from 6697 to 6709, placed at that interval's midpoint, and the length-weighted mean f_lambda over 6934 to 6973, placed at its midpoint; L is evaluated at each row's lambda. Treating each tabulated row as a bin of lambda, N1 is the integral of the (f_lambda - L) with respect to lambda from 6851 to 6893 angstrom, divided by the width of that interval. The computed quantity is 1.8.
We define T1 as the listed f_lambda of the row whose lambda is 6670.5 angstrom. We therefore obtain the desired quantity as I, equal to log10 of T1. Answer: 1.08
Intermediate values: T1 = 12.1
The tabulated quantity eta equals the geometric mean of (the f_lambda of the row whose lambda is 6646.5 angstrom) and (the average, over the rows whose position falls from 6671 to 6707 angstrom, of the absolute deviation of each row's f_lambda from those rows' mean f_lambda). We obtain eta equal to 5.85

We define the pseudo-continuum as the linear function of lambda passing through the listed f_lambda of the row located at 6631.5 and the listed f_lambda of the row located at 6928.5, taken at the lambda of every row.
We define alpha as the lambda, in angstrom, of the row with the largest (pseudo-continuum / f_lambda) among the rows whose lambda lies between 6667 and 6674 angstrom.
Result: 6670.5 angstrom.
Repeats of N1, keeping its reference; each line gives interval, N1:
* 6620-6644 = -0.4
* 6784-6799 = 1.0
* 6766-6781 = 0.2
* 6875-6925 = 2.3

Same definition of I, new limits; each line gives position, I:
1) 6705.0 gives 1.29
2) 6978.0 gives 1.39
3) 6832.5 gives 1.25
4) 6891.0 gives 1.25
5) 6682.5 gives 1.37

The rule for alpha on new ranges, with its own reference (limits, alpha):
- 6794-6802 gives 6801.0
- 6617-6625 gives 6619.5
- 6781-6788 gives 6787.5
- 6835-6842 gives 6840.0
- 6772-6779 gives 6777.0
